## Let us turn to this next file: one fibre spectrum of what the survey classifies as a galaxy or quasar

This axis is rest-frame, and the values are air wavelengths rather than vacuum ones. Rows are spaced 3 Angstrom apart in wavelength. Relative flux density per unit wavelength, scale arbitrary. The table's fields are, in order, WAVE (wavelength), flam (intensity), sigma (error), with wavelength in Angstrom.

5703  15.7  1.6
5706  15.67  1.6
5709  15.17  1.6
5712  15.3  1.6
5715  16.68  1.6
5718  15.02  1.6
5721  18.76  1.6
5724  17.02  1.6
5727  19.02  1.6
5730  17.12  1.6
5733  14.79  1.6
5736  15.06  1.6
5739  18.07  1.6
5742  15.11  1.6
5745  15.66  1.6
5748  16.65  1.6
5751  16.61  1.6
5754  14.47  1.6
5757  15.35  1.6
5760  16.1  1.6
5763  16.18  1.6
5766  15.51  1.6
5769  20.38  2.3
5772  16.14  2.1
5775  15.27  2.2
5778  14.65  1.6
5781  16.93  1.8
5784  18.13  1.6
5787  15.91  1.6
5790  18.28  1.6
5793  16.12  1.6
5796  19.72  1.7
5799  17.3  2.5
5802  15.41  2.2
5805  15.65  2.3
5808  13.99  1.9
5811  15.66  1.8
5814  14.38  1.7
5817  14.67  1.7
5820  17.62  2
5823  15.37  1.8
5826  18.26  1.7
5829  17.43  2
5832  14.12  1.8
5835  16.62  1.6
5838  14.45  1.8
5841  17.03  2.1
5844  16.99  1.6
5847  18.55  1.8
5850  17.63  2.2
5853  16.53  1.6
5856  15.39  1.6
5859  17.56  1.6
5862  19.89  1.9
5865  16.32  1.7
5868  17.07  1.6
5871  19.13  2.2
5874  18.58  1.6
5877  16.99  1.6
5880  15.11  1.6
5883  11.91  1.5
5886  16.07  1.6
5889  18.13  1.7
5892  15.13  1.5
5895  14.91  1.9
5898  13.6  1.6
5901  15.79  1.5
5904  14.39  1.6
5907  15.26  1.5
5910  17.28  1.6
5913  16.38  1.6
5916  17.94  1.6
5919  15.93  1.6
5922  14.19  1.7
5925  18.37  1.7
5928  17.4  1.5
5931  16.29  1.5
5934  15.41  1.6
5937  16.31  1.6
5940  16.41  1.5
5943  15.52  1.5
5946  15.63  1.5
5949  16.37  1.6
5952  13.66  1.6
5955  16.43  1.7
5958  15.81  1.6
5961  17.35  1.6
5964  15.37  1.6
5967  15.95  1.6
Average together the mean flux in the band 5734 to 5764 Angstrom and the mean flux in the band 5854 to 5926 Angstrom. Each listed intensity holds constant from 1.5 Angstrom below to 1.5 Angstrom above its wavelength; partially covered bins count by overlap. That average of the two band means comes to 16.1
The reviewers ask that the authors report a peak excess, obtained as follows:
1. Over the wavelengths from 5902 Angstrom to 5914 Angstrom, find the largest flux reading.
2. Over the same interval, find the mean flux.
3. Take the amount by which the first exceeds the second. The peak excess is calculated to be 1.5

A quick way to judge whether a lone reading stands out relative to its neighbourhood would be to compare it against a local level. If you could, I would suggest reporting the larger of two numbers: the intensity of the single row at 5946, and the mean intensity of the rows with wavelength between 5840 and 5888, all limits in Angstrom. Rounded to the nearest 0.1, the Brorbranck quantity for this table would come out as 16.9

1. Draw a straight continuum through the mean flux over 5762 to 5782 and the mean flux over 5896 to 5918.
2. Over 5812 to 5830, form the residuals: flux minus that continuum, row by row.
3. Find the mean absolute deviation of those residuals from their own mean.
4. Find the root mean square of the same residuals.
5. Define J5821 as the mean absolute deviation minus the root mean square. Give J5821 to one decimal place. -0.1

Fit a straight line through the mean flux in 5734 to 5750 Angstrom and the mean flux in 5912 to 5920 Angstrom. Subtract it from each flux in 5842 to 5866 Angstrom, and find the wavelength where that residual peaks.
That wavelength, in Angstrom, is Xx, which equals 5862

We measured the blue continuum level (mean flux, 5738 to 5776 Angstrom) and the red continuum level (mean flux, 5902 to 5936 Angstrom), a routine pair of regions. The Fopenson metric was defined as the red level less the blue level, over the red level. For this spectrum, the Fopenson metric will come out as 0.00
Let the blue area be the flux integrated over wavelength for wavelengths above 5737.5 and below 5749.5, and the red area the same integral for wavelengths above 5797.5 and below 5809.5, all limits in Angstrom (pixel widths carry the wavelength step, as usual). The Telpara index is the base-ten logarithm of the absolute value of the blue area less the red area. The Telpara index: 0.97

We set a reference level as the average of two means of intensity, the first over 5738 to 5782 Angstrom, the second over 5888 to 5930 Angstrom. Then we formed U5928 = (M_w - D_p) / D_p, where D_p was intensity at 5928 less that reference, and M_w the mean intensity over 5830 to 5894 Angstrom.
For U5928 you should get 12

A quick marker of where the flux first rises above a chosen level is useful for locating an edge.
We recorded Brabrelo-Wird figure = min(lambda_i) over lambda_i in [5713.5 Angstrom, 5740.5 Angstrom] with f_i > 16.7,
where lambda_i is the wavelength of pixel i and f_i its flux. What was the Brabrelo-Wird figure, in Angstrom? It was 5721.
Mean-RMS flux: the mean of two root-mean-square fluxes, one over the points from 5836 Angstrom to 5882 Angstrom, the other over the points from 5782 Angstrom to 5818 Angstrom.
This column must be 16.8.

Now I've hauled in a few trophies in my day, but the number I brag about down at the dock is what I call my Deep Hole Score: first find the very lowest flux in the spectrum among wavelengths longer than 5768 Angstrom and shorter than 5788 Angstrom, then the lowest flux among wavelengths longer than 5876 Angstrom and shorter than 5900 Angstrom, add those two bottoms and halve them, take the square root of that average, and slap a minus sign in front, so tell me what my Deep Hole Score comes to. -3.64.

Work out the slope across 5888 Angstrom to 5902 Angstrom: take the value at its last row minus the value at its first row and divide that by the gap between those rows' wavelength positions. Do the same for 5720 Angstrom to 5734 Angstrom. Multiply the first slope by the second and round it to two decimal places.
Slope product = 0.06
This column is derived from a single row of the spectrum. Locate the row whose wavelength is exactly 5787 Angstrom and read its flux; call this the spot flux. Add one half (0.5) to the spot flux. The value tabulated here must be 16.4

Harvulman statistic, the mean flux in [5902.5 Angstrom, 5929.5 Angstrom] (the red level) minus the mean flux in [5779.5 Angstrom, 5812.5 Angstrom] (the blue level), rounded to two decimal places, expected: -0.30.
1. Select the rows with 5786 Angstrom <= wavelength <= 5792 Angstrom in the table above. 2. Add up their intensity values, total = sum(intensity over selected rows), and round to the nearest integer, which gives 34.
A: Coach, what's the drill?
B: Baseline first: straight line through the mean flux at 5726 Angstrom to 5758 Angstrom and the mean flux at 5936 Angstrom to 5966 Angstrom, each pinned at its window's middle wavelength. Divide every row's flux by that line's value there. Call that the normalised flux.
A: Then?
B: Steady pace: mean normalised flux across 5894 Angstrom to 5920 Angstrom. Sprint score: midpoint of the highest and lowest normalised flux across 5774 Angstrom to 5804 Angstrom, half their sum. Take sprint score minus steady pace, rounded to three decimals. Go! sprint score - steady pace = 0.081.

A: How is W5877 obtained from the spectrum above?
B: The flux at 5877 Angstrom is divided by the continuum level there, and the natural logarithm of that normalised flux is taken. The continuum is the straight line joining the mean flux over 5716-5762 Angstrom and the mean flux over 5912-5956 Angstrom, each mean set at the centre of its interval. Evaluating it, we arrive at 0.048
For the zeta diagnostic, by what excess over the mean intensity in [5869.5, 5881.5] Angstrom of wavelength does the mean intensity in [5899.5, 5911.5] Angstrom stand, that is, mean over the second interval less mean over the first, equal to -1.8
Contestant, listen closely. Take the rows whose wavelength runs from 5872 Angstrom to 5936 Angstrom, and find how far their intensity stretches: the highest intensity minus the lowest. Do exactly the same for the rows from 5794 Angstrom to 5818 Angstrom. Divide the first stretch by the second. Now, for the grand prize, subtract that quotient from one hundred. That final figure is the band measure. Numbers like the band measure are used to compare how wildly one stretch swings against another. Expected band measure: 98.8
